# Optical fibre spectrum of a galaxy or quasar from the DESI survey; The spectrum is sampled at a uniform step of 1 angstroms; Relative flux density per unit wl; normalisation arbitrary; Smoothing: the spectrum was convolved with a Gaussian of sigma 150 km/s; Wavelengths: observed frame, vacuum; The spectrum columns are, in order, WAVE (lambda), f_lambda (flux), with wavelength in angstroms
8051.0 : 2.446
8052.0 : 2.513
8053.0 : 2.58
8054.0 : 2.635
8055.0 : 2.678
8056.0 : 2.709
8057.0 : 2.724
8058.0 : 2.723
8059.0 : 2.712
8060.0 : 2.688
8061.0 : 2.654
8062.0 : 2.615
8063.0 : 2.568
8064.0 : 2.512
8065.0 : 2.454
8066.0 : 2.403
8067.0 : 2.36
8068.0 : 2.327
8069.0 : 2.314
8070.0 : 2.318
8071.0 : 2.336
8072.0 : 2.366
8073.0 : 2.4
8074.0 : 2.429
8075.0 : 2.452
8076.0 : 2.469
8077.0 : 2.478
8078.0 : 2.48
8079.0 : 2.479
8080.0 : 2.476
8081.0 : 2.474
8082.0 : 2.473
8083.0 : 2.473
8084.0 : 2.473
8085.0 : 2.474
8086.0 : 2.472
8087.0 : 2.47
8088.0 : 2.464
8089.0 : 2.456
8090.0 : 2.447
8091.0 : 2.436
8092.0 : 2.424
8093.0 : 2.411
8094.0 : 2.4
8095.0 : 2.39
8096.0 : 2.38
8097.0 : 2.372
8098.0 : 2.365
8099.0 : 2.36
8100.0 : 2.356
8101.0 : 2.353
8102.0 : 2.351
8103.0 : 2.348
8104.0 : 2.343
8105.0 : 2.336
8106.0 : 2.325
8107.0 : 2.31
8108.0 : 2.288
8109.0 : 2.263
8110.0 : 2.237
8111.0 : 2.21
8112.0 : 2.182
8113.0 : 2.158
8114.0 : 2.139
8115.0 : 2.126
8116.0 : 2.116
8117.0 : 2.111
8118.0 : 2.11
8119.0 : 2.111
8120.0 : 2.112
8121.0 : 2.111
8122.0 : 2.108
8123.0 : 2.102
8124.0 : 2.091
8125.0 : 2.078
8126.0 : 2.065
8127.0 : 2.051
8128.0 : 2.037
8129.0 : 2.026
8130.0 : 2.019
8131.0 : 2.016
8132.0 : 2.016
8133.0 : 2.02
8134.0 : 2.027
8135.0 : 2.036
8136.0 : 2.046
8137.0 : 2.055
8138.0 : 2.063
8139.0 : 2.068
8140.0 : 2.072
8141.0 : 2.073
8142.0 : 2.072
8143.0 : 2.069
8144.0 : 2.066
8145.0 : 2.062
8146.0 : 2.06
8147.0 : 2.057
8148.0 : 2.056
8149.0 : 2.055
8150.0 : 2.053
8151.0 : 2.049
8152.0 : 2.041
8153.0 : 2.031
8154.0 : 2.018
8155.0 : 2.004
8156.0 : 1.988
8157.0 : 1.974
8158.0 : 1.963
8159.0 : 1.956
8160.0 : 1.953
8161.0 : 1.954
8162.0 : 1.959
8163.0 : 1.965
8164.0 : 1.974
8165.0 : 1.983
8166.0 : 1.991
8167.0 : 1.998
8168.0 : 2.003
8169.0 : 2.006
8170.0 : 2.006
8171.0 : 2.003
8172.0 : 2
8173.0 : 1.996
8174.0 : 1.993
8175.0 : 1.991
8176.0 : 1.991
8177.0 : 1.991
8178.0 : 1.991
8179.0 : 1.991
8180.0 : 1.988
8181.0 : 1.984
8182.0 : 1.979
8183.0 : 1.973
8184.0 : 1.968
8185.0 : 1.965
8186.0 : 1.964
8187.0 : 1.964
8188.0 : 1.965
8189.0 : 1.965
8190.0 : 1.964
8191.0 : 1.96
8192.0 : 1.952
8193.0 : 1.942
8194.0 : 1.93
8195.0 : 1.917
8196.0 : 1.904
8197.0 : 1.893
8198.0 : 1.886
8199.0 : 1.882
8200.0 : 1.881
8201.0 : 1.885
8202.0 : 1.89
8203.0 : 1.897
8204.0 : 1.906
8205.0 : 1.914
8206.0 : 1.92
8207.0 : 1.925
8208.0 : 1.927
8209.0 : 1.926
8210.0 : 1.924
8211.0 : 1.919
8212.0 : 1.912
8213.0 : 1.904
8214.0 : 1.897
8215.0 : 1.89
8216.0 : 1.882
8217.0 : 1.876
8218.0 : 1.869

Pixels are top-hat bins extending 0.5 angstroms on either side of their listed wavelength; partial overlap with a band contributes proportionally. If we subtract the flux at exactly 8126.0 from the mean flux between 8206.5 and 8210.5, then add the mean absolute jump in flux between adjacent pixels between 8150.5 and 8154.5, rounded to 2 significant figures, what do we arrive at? -0.13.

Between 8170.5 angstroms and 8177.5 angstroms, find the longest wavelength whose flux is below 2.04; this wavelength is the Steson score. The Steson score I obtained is 8177.0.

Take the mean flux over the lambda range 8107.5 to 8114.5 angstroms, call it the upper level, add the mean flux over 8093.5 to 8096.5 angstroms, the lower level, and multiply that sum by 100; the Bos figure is 460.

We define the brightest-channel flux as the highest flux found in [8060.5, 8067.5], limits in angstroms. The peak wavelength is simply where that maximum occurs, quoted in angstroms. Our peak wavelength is 8061.0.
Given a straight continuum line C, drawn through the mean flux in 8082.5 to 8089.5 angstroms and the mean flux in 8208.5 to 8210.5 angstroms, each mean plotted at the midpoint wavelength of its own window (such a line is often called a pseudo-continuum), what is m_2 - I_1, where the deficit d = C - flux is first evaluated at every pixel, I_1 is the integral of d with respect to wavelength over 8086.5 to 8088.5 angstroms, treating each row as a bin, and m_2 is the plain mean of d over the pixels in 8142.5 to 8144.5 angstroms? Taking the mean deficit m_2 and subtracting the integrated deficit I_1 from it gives 0.16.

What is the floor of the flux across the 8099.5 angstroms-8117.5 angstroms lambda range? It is 2.111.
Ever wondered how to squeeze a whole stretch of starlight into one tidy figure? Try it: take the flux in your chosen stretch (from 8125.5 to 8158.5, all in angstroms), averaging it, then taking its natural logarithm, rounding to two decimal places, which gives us 0.71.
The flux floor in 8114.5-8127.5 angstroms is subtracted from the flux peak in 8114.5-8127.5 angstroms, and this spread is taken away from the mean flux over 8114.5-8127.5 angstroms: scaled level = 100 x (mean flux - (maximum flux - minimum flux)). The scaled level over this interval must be 202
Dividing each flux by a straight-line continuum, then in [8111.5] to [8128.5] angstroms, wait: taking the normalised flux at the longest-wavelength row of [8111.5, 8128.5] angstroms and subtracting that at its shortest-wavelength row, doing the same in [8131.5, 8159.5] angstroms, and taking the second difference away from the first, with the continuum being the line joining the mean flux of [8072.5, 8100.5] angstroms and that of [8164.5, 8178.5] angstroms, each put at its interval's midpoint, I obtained -0.06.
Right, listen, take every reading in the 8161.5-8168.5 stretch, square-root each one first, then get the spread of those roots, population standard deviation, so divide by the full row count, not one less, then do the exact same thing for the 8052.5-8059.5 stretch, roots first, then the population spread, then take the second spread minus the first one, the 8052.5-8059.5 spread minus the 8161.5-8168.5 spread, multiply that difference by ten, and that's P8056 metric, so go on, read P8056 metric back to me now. 0.10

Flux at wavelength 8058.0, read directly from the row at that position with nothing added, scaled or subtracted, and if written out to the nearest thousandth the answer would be 2.723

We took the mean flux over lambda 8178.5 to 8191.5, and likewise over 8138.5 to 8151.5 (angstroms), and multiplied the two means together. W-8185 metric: 4.07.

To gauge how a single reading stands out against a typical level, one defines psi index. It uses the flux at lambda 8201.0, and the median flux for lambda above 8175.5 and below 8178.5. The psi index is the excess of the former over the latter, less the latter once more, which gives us -2.10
